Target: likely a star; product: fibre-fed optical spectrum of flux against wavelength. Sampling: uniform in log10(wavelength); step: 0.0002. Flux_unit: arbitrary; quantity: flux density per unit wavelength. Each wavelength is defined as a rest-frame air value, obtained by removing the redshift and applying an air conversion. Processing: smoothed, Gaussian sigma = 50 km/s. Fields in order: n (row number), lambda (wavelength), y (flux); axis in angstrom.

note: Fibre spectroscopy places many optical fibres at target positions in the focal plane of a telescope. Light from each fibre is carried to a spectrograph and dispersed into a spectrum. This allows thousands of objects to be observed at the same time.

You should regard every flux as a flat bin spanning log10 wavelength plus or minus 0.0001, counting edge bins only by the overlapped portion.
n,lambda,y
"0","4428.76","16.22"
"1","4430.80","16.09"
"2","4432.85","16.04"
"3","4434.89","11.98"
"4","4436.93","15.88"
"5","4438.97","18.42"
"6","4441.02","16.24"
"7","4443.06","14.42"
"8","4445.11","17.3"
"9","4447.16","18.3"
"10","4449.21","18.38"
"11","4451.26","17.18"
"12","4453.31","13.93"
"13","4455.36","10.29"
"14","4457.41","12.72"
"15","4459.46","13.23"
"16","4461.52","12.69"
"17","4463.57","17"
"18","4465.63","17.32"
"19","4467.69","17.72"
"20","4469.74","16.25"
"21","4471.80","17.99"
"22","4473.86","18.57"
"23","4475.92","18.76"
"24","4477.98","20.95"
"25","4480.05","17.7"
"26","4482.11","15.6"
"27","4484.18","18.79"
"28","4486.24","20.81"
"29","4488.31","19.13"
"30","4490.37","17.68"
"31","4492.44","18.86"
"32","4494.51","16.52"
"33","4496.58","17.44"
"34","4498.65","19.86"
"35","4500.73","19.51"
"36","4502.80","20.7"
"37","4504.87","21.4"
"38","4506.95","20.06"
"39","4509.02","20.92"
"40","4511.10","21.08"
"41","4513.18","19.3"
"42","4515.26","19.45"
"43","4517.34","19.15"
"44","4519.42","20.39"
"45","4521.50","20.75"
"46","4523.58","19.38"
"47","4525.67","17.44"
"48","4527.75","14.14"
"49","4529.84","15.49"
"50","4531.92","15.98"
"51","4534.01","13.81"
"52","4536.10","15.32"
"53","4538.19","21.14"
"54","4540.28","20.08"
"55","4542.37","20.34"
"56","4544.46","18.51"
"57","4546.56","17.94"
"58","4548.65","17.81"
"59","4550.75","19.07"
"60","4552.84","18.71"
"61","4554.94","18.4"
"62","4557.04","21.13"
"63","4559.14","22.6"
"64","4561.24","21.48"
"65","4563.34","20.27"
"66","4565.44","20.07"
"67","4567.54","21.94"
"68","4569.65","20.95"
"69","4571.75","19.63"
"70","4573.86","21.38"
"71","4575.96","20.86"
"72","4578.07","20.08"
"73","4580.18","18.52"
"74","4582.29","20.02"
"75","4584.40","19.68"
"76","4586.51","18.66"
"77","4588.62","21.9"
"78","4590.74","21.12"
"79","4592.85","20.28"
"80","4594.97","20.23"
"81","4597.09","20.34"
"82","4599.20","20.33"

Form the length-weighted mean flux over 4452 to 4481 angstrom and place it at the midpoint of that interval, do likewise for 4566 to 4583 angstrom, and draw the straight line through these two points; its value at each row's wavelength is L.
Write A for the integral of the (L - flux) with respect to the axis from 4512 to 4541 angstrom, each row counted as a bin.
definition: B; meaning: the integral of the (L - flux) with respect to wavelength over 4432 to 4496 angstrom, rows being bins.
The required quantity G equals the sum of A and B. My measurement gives -29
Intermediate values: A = 15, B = -44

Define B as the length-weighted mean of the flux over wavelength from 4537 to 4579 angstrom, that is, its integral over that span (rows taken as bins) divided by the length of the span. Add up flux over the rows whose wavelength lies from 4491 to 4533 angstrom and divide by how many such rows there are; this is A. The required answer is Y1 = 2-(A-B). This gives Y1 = 3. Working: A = 18.9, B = 20.1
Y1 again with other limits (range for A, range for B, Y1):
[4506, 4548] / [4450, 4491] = 0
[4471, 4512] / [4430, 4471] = -2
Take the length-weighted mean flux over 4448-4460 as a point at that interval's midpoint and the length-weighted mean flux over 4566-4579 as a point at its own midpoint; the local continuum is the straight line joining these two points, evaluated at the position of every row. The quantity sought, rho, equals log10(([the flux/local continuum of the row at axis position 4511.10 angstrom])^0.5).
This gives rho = 0.04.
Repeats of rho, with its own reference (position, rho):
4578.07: -0.01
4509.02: 0.04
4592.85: -0.02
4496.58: 0.01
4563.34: 0.00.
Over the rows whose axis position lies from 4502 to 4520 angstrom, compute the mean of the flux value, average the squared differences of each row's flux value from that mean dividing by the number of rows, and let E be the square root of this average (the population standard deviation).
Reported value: 0.78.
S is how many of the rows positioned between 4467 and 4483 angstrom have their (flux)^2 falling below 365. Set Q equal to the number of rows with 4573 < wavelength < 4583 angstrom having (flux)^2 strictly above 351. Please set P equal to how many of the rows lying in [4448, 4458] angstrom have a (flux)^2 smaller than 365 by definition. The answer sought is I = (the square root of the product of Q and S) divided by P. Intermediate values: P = 5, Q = 4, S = 7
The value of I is 1.1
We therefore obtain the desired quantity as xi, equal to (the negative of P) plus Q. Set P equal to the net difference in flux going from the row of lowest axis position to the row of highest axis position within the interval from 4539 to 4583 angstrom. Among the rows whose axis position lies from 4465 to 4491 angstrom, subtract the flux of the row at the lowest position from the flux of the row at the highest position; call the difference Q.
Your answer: 0.4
